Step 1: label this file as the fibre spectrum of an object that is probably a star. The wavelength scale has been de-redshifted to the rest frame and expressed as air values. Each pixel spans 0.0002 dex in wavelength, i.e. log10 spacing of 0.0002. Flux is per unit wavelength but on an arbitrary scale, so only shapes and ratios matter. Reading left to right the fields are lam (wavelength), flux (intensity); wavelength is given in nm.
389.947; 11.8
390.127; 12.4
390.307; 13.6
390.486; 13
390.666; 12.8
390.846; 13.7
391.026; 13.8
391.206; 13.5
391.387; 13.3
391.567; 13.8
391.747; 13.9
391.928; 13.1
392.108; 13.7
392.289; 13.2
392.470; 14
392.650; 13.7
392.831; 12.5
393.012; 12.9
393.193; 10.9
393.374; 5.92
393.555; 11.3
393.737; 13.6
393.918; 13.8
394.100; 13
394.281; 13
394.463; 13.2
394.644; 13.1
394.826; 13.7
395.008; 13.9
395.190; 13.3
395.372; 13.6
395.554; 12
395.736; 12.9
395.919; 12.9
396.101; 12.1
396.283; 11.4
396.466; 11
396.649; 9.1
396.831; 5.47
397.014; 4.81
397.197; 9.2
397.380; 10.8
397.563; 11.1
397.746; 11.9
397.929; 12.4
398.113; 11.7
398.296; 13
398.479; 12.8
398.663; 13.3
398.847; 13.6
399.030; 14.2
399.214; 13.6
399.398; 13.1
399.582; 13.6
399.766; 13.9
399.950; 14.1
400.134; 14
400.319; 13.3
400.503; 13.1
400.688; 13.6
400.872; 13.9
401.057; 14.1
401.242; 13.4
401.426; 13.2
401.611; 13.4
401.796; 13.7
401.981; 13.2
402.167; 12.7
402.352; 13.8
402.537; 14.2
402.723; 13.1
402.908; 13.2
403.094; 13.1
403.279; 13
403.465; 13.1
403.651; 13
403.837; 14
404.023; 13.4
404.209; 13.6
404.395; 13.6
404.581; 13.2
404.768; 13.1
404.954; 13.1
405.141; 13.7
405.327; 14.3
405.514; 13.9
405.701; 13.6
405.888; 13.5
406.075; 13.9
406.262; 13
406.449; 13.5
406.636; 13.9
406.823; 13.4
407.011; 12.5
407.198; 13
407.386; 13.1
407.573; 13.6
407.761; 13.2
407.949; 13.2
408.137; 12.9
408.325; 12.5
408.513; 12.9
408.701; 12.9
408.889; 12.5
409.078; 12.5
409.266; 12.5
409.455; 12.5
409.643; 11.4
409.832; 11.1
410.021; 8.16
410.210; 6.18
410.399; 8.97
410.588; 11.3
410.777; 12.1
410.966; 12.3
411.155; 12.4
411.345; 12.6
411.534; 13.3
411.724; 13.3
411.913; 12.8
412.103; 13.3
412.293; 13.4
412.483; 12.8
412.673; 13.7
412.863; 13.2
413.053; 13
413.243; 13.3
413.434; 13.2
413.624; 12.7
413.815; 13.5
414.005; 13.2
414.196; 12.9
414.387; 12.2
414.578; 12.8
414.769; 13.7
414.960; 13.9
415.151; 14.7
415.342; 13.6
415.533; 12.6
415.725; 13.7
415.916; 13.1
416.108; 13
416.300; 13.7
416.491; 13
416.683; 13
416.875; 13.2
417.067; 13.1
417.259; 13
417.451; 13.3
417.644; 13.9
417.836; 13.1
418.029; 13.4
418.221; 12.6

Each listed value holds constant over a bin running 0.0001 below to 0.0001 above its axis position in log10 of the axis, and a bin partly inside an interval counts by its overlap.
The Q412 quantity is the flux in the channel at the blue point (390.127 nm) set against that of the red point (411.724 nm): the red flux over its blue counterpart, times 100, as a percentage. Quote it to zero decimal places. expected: 107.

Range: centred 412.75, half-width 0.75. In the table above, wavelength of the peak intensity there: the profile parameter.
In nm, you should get 412.673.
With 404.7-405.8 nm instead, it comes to 405.327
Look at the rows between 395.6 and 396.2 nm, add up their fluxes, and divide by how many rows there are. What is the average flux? 12.6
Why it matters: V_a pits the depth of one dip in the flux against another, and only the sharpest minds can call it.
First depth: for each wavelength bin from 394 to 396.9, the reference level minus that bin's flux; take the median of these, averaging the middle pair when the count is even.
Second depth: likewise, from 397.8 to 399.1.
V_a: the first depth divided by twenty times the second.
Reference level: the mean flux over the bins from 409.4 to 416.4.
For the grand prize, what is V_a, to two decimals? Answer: 0.04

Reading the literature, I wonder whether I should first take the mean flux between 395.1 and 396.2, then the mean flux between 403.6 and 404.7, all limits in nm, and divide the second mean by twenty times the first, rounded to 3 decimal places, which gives 0.053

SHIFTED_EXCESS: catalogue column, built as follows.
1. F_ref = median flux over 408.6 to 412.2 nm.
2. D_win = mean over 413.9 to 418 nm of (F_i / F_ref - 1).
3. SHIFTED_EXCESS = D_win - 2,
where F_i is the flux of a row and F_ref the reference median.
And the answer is -1.938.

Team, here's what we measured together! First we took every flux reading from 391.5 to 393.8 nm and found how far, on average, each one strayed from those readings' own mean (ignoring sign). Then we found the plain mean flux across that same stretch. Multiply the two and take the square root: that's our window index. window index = 4.2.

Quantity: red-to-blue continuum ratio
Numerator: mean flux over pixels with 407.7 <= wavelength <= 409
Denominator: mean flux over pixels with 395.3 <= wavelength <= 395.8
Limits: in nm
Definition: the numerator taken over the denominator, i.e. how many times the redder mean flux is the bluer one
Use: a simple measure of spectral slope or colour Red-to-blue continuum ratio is 1.00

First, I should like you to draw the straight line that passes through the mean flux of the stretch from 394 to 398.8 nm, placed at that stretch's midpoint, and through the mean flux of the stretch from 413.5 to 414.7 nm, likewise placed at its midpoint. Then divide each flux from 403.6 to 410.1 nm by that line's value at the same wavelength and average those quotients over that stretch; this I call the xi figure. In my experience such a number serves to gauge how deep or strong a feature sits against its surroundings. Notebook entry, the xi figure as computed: 1.05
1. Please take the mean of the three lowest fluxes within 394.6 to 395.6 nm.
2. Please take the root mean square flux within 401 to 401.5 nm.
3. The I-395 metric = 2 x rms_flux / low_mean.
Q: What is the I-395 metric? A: 2.12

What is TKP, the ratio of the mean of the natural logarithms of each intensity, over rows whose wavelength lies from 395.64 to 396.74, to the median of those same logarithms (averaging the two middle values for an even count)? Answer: 0.991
